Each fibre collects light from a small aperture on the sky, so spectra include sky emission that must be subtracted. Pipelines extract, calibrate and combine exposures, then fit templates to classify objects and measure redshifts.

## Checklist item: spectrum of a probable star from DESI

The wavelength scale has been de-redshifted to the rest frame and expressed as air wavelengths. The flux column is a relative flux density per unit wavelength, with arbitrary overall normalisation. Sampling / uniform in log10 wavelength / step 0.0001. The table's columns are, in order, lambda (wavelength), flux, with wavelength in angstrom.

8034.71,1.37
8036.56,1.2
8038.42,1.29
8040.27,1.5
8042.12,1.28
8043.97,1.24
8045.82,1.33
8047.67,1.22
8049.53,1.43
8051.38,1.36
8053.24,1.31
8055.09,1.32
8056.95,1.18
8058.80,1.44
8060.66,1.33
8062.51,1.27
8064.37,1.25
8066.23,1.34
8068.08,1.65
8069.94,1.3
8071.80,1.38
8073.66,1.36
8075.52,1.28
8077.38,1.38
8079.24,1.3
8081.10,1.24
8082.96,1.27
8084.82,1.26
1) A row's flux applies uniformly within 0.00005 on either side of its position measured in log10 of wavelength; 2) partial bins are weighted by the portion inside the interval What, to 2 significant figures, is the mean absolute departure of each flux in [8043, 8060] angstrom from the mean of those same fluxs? 0.068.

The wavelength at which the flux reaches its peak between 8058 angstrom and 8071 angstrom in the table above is 8068.08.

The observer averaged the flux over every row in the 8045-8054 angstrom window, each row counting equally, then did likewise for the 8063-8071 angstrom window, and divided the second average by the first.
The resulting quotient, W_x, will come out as 1.04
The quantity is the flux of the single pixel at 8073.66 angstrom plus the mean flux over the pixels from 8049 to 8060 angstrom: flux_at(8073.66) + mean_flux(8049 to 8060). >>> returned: 2.70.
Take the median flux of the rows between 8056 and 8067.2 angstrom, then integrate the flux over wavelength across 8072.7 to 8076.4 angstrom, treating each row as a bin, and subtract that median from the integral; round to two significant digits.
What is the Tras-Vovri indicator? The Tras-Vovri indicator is 3.6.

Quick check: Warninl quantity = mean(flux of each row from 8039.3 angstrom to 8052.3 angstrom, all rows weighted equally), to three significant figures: 1.34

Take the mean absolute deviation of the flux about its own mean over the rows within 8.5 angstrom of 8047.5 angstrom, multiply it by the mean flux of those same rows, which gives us 0.087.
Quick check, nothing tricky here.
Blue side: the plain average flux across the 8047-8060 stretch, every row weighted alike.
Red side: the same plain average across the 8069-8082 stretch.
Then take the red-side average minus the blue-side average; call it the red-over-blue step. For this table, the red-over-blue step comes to 0.00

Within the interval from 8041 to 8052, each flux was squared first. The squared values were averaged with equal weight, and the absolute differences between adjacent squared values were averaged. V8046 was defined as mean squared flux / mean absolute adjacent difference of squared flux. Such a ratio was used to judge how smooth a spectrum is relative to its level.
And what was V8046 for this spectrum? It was 6.3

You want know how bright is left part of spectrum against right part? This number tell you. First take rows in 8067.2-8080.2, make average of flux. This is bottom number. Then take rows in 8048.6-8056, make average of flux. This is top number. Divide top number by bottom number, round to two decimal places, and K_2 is 0.98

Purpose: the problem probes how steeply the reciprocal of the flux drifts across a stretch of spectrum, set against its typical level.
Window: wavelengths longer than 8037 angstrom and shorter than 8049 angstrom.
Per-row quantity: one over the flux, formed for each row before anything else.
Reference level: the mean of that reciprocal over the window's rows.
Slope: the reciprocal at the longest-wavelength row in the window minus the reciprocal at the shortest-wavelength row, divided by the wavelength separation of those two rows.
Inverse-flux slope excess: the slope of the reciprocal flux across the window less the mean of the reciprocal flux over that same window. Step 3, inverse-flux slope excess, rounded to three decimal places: -0.762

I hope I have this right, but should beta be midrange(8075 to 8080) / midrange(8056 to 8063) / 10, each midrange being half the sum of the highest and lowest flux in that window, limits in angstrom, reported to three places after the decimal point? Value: 0.102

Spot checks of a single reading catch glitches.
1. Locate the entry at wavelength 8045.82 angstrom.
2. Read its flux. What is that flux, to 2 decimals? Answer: 1.33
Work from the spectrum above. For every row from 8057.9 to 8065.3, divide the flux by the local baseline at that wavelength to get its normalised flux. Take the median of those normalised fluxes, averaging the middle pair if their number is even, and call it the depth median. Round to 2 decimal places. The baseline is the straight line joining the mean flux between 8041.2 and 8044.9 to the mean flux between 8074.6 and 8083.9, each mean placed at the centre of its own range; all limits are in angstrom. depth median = 1.02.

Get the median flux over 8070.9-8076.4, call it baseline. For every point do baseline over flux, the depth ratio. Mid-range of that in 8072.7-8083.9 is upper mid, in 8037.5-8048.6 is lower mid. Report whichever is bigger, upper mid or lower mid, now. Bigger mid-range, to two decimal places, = 1.04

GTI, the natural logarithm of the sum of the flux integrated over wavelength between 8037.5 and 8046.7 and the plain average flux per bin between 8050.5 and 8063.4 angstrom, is 2.61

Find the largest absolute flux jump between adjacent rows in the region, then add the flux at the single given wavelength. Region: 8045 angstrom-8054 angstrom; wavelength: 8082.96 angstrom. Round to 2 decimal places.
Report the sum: 1.48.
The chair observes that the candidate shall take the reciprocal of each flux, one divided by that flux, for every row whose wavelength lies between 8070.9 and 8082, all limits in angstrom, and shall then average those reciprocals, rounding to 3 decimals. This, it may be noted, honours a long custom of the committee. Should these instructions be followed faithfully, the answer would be 0.757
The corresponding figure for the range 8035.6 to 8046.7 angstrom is 0.769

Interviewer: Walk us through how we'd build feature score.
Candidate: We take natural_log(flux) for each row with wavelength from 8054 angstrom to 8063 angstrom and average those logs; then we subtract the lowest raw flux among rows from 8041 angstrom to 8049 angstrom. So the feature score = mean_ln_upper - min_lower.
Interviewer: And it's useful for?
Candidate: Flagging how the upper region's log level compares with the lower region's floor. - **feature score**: -0.95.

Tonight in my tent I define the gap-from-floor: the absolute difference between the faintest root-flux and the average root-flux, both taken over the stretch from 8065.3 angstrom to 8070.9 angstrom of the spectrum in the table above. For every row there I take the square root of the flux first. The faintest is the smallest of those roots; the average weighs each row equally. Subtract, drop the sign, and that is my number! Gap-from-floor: 0.054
